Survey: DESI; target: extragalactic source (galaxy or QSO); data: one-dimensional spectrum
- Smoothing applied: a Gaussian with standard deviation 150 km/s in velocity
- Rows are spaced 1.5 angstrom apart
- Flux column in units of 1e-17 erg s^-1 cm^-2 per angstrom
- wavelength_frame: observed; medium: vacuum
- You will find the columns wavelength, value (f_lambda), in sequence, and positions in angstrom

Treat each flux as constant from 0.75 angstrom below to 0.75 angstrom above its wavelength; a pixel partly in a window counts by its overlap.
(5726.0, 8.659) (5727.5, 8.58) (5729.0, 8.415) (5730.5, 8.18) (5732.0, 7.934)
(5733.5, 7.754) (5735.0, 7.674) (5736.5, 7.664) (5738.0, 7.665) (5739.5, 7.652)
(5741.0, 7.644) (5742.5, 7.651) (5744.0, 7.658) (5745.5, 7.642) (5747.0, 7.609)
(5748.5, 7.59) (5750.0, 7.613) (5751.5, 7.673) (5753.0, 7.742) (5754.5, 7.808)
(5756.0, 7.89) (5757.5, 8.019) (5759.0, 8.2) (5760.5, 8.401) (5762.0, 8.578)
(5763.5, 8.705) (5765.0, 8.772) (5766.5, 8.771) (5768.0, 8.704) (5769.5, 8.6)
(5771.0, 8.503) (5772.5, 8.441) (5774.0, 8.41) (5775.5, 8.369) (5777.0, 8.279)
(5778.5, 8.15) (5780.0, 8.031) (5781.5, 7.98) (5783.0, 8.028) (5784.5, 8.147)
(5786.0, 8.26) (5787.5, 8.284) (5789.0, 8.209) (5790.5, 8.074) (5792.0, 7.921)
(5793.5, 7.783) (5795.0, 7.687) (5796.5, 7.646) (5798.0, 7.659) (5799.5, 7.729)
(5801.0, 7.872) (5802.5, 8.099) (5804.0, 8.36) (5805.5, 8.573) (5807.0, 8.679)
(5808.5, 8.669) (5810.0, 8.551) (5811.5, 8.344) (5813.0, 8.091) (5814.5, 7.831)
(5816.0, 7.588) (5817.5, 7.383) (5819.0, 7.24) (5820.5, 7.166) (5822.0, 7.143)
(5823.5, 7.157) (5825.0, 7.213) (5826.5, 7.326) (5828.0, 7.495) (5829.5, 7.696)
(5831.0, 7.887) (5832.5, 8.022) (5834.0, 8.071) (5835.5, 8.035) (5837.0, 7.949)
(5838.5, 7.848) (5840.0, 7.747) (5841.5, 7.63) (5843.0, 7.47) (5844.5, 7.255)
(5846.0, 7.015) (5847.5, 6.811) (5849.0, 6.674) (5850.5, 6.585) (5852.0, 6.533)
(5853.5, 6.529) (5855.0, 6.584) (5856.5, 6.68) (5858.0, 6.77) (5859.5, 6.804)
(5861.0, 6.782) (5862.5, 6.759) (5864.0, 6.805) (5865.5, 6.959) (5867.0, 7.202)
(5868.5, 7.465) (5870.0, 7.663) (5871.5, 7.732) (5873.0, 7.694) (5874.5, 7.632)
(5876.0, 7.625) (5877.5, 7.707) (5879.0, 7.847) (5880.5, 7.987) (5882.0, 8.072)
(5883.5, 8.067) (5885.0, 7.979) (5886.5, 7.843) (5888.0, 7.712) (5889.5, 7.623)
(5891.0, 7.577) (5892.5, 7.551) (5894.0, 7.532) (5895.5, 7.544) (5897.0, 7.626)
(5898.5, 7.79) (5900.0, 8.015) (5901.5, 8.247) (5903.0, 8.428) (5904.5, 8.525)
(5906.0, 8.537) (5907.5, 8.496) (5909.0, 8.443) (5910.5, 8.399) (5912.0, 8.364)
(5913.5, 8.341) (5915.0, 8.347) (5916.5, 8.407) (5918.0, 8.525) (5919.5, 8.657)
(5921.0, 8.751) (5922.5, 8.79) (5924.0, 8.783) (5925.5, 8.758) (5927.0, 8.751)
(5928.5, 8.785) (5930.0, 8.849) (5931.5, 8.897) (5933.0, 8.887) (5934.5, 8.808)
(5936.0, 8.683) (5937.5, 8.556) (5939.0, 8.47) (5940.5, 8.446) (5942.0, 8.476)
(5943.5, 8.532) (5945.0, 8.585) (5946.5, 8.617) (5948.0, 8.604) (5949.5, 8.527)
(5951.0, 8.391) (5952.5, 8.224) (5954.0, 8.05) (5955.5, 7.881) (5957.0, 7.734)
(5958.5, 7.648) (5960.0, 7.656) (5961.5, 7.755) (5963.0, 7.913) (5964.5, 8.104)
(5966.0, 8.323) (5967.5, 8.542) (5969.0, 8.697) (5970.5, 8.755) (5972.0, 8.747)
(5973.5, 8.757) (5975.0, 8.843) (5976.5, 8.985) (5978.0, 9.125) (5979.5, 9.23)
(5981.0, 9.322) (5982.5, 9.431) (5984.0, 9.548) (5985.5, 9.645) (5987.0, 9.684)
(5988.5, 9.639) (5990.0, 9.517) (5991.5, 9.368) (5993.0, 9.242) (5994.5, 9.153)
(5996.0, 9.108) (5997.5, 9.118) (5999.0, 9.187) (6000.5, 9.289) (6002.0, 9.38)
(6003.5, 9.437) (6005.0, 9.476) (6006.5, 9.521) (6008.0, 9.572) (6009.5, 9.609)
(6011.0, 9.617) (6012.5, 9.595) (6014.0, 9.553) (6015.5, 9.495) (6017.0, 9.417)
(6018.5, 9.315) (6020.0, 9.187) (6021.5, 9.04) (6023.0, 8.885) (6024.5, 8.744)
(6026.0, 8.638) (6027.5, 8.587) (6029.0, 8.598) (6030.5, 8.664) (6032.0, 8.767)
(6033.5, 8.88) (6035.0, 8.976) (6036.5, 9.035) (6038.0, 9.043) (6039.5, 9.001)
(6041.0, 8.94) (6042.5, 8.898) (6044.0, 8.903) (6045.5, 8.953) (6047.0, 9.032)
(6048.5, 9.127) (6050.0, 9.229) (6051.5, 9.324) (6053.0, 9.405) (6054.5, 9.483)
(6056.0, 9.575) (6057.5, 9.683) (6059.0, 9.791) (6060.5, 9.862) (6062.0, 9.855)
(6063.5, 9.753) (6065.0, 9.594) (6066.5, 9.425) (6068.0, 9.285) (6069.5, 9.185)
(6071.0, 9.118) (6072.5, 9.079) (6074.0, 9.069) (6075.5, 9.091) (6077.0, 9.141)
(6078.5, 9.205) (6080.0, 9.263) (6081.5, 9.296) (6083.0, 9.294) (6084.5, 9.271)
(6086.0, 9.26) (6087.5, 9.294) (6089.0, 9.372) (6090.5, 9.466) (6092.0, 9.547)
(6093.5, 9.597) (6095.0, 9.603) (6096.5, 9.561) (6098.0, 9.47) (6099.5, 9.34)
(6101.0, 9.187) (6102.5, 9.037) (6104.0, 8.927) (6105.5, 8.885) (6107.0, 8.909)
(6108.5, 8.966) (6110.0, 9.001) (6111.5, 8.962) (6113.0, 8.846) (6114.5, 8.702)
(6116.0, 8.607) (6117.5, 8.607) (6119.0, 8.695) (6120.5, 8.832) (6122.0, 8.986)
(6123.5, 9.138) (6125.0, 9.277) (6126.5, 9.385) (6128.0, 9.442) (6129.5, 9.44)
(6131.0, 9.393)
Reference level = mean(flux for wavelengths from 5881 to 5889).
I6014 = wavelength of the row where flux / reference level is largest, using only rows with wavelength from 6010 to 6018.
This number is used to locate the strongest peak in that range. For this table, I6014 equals 6011.0 angstrom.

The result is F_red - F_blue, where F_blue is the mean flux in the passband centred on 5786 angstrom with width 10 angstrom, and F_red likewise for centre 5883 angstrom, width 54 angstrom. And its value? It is -0.5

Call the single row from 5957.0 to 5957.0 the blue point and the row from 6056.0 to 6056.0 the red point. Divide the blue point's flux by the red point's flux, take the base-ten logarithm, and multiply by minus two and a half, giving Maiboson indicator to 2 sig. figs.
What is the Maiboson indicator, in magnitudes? 0.23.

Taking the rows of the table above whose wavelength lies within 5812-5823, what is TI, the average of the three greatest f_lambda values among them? 7.8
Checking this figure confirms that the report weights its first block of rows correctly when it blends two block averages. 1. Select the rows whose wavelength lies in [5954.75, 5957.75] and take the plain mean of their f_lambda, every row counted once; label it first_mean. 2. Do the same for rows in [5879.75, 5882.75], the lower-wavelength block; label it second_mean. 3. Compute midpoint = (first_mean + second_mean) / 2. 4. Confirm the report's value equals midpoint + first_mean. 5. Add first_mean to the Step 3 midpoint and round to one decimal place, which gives 15.7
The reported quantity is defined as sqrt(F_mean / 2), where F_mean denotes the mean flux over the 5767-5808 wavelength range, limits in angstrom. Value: 2.02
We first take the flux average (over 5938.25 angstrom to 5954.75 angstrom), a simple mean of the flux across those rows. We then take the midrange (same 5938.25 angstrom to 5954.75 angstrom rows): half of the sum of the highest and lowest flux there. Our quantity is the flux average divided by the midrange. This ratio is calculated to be 1.01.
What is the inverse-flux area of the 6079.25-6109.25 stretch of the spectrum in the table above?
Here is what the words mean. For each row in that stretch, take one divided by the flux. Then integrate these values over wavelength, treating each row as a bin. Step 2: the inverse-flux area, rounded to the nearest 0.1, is 3.2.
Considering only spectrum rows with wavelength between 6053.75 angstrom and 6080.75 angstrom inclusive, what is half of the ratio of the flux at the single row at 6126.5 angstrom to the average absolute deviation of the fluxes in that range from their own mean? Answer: 18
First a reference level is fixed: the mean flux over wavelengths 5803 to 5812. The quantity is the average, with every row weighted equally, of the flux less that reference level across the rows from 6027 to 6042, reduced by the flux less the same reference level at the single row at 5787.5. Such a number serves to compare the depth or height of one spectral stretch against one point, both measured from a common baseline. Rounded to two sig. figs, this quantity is 0.57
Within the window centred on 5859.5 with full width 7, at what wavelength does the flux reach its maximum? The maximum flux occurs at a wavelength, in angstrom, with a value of 5859.5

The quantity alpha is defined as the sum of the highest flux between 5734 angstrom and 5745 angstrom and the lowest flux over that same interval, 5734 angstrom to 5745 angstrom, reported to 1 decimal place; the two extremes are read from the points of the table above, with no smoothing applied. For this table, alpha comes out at 15.3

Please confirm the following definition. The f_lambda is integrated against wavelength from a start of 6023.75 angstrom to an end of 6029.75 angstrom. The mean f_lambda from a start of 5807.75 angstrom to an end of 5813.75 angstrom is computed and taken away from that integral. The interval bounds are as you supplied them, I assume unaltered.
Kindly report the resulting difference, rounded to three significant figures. 43.4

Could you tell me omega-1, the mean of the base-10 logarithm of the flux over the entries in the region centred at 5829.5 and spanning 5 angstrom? 0.886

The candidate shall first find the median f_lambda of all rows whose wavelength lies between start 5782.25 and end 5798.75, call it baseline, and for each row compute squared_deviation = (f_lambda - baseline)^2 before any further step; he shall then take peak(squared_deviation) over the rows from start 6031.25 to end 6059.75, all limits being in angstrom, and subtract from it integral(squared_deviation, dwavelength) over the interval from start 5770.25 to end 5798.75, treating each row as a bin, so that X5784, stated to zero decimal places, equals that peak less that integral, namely 1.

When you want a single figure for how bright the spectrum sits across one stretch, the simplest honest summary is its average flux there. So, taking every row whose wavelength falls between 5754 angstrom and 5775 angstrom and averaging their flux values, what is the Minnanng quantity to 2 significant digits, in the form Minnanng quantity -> 8.4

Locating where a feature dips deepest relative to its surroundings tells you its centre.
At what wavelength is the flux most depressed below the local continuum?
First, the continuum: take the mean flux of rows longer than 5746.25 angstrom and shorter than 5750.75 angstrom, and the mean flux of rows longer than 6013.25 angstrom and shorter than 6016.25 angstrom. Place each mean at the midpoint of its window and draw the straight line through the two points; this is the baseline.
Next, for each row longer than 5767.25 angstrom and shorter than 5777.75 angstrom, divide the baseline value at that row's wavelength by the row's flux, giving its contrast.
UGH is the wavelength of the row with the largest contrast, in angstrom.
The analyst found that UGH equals 5777.0 angstrom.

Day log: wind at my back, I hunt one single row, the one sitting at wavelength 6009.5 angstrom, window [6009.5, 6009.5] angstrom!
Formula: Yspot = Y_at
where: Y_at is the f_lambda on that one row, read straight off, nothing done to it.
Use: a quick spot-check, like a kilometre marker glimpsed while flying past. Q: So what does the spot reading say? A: 9.609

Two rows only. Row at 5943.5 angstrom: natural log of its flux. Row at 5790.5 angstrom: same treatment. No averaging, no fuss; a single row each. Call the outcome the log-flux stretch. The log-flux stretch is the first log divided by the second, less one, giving 0.026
